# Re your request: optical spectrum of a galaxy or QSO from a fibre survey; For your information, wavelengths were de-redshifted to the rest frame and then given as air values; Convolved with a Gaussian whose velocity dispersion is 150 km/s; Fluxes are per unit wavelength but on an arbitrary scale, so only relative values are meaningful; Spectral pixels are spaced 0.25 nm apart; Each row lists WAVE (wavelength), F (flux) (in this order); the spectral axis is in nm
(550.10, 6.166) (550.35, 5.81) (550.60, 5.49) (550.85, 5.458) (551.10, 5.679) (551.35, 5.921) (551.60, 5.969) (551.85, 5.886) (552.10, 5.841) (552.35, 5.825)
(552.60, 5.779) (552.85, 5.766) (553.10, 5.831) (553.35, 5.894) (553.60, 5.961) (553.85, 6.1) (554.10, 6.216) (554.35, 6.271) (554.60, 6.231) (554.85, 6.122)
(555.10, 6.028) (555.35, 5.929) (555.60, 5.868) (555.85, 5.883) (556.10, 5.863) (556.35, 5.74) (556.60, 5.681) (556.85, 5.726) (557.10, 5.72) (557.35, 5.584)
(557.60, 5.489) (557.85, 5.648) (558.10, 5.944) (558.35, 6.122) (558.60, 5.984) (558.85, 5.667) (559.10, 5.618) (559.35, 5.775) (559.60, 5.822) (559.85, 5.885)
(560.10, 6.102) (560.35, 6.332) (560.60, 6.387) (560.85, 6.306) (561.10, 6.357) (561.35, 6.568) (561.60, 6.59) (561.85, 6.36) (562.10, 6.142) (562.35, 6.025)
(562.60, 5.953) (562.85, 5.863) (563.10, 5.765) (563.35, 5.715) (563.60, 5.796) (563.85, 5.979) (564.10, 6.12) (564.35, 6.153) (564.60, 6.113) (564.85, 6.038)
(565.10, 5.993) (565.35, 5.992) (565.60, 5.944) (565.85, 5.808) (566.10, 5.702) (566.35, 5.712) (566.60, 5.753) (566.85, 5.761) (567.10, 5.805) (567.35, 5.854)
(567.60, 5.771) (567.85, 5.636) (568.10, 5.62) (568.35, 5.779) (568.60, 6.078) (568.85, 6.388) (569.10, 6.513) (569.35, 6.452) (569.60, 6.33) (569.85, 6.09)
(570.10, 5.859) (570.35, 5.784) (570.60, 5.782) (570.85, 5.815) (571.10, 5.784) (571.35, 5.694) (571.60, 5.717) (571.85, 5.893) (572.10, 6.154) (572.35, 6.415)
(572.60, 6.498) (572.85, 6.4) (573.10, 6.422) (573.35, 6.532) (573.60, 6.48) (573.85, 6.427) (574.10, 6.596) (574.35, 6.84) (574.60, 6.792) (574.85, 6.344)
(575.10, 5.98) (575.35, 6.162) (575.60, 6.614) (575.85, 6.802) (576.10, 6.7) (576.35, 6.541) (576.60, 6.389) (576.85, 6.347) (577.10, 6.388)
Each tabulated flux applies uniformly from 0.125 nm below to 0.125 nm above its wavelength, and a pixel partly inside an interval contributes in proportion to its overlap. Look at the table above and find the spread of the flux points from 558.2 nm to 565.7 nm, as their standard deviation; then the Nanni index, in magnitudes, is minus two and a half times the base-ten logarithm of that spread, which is 1.5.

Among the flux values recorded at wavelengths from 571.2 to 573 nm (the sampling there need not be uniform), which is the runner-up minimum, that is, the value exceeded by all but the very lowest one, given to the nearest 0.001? 5.717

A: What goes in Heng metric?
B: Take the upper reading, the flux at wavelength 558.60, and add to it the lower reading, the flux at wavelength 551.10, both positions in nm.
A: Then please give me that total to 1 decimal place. 11.7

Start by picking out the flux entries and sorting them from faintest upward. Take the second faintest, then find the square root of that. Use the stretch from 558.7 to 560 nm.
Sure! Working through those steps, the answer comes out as 2.38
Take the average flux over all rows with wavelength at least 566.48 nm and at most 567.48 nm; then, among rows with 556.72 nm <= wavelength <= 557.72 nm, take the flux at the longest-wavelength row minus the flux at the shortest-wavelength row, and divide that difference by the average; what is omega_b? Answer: -0.04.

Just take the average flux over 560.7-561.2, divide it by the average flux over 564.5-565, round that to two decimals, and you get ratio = 1.04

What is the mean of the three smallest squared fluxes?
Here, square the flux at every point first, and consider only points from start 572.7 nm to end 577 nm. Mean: 38.0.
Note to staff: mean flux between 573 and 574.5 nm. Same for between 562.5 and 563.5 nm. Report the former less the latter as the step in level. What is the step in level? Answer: 0.7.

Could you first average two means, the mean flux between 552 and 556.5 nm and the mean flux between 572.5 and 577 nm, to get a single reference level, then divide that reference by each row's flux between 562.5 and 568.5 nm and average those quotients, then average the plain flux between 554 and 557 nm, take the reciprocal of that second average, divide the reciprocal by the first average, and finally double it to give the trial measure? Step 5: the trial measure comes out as 0.316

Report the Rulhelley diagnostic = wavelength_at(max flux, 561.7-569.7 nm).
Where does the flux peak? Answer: 569.10 nm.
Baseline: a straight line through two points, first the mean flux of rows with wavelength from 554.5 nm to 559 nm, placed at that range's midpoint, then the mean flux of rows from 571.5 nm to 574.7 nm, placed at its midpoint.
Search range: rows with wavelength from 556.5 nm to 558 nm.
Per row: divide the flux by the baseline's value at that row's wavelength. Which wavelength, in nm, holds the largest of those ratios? 556.85 nm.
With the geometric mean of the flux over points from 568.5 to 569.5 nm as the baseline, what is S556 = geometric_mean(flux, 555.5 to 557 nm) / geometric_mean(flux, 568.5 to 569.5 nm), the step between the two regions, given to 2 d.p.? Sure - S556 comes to 0.91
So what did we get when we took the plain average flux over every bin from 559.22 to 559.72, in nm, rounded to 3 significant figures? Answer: 5.80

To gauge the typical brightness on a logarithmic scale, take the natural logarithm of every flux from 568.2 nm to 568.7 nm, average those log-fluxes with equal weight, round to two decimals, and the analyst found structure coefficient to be 1.78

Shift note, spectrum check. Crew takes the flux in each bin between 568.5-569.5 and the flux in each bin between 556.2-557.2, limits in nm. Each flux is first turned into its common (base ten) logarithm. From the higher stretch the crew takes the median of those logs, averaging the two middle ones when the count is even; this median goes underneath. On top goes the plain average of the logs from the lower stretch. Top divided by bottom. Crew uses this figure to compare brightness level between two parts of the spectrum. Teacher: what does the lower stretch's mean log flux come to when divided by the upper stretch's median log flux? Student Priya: 0.94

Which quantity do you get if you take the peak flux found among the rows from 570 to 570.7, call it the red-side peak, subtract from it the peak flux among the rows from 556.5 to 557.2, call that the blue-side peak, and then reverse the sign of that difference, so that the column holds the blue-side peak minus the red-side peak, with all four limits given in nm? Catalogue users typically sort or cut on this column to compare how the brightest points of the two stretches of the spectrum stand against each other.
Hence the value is -0.13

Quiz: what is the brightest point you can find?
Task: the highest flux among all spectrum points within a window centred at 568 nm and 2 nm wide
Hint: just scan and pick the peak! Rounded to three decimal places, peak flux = 6.388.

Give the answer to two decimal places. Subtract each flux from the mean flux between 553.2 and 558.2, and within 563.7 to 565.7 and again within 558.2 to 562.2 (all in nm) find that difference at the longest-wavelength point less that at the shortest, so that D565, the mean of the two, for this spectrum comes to 0.01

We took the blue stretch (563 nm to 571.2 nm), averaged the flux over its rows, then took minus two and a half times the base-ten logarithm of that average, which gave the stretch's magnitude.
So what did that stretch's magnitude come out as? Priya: -1.93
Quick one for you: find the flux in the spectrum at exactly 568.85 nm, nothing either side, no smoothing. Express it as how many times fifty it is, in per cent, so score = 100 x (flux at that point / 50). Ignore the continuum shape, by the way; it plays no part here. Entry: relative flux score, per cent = 12.8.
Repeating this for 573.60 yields 13.0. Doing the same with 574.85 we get 12.7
